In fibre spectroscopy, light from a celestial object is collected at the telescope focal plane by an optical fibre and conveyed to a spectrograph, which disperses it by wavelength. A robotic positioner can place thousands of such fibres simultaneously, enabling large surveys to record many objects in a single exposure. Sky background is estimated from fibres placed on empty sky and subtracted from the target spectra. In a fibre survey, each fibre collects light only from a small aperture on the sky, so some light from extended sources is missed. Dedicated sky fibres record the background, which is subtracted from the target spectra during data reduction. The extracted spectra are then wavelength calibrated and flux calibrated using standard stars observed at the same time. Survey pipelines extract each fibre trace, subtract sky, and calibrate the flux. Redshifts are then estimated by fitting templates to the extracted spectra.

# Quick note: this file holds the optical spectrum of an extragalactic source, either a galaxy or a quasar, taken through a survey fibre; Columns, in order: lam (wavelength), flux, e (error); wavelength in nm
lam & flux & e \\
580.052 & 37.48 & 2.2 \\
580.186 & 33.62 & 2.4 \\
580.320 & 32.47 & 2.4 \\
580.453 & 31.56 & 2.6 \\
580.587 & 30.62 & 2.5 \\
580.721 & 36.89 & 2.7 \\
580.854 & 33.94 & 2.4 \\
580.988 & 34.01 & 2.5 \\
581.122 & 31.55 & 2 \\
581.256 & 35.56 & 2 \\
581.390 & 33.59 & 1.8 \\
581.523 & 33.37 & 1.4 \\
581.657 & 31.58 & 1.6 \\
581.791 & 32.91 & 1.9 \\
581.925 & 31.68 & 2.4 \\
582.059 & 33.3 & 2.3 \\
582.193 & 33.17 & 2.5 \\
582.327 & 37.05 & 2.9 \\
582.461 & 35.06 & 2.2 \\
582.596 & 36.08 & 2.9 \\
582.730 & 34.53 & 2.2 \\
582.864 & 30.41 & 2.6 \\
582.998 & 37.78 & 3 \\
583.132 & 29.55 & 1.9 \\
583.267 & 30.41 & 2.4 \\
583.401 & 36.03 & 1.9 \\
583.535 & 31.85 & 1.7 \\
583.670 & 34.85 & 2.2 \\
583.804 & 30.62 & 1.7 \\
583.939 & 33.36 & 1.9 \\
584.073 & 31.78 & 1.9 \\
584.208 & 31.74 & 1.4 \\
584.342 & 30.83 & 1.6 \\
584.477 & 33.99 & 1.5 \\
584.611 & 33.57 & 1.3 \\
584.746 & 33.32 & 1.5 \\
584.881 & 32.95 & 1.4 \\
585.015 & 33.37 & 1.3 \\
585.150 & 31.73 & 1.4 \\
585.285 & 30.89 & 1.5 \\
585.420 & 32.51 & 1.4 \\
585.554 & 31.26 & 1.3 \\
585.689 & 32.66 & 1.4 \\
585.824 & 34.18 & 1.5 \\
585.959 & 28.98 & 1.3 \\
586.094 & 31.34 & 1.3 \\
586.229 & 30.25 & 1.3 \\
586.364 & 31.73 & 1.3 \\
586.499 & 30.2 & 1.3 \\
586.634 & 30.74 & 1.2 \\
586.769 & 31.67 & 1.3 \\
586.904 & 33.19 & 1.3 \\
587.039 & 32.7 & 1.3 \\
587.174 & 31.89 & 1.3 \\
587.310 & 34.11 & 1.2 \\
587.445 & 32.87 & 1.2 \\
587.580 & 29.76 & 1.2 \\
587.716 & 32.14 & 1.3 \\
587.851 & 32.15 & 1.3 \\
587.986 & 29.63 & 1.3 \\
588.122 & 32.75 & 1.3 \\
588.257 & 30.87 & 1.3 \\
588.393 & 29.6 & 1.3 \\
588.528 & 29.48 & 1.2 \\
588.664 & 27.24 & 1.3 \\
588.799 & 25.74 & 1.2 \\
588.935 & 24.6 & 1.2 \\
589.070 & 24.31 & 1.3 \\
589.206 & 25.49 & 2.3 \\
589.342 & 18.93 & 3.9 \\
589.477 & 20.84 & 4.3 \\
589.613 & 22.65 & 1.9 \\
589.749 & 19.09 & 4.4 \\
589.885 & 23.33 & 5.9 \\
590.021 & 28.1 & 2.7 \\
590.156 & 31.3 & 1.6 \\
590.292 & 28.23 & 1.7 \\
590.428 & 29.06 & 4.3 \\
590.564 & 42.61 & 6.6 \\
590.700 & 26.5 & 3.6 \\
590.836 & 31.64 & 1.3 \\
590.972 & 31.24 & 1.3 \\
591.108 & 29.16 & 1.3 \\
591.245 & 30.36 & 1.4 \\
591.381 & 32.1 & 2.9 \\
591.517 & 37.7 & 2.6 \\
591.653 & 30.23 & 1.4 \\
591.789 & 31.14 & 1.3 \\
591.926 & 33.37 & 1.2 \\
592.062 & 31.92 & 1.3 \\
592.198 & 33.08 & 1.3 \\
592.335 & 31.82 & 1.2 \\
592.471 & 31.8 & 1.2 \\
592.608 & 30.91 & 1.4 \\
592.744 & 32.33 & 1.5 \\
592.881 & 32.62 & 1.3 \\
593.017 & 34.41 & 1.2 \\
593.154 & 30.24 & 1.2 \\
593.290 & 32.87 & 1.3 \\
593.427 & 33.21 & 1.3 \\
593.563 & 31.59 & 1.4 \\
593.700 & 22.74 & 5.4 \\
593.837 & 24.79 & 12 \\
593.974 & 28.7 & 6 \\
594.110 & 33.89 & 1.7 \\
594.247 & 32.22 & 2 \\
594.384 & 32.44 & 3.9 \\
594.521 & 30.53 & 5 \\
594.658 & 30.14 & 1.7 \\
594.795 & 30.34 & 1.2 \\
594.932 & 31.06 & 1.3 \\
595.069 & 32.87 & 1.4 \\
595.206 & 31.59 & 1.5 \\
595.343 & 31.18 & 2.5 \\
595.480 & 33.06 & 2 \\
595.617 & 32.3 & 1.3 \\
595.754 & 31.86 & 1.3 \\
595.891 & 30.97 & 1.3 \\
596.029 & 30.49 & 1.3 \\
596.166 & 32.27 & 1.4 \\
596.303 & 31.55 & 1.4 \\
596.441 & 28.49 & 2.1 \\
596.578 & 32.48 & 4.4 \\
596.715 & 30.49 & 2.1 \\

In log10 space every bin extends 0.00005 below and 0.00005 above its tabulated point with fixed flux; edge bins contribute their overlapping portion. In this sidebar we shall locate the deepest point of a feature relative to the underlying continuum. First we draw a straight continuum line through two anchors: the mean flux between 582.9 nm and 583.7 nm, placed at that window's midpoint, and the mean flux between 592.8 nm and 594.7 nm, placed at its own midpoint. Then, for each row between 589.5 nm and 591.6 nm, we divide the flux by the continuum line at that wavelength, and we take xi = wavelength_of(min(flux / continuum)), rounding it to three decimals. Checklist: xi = 589.749 nm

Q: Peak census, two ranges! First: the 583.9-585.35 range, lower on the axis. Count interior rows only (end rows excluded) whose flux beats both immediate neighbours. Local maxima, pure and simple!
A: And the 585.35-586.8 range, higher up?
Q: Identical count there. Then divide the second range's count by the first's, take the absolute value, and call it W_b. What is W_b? 1.50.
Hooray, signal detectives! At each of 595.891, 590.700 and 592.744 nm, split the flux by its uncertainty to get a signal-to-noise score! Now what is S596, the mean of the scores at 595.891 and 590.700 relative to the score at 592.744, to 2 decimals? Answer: 0.72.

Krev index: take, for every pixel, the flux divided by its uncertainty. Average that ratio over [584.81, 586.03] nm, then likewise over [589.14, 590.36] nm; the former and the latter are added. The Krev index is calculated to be 33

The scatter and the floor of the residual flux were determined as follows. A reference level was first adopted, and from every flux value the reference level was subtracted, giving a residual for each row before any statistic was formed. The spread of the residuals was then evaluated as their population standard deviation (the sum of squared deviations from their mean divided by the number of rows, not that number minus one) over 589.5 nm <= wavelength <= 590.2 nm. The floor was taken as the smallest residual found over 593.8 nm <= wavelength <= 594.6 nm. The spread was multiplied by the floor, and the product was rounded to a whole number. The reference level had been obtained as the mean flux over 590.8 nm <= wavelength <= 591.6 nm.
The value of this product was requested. -31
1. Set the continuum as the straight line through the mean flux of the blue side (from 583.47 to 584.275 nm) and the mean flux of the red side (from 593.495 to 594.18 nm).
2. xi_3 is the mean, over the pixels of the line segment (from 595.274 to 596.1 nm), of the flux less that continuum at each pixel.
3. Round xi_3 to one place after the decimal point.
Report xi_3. 4.0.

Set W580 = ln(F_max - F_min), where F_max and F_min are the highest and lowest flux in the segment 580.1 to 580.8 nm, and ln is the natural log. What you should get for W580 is 1.8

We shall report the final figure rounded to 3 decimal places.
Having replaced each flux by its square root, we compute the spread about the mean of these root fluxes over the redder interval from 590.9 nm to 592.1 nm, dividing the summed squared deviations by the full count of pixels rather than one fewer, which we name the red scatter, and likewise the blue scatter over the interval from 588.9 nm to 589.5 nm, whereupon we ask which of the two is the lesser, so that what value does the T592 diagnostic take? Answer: 0.203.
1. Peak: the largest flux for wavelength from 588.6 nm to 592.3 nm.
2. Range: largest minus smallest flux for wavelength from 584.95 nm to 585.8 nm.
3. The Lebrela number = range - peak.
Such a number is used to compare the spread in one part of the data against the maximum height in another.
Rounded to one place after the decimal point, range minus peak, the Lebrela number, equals -40.1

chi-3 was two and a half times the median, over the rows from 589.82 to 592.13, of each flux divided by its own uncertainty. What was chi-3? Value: 48.9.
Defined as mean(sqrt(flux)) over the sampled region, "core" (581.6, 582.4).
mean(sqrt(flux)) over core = 5.77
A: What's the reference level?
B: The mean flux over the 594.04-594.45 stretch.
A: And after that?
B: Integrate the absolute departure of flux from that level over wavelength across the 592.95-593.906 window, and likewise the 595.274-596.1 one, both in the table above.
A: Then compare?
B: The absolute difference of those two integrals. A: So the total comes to 2.2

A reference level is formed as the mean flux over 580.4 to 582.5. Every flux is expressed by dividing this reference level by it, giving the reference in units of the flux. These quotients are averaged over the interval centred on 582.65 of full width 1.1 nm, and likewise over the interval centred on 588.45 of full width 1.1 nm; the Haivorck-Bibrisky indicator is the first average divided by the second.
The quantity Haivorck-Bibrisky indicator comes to 0.84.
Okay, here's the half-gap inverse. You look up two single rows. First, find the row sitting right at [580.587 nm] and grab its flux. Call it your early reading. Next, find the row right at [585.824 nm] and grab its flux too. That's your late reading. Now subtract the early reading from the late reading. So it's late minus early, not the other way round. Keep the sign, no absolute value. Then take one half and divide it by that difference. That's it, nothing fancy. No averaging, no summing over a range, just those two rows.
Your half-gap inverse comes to 0.14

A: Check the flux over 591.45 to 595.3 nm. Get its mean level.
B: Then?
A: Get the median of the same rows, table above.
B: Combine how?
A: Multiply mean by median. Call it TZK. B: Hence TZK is 1000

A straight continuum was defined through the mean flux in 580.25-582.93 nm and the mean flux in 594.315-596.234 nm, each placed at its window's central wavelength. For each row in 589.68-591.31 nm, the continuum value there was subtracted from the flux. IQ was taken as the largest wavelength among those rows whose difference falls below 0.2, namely 591.245 nm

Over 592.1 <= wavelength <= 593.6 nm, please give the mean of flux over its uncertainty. 25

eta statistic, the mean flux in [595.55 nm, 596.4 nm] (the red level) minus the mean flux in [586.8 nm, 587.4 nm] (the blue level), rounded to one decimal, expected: -1.4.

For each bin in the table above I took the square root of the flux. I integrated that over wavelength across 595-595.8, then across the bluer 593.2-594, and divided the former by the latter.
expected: 1.06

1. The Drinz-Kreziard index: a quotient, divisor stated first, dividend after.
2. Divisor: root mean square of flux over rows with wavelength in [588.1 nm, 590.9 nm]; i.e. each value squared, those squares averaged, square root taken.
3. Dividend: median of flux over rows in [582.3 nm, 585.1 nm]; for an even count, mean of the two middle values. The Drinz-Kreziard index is 1.20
